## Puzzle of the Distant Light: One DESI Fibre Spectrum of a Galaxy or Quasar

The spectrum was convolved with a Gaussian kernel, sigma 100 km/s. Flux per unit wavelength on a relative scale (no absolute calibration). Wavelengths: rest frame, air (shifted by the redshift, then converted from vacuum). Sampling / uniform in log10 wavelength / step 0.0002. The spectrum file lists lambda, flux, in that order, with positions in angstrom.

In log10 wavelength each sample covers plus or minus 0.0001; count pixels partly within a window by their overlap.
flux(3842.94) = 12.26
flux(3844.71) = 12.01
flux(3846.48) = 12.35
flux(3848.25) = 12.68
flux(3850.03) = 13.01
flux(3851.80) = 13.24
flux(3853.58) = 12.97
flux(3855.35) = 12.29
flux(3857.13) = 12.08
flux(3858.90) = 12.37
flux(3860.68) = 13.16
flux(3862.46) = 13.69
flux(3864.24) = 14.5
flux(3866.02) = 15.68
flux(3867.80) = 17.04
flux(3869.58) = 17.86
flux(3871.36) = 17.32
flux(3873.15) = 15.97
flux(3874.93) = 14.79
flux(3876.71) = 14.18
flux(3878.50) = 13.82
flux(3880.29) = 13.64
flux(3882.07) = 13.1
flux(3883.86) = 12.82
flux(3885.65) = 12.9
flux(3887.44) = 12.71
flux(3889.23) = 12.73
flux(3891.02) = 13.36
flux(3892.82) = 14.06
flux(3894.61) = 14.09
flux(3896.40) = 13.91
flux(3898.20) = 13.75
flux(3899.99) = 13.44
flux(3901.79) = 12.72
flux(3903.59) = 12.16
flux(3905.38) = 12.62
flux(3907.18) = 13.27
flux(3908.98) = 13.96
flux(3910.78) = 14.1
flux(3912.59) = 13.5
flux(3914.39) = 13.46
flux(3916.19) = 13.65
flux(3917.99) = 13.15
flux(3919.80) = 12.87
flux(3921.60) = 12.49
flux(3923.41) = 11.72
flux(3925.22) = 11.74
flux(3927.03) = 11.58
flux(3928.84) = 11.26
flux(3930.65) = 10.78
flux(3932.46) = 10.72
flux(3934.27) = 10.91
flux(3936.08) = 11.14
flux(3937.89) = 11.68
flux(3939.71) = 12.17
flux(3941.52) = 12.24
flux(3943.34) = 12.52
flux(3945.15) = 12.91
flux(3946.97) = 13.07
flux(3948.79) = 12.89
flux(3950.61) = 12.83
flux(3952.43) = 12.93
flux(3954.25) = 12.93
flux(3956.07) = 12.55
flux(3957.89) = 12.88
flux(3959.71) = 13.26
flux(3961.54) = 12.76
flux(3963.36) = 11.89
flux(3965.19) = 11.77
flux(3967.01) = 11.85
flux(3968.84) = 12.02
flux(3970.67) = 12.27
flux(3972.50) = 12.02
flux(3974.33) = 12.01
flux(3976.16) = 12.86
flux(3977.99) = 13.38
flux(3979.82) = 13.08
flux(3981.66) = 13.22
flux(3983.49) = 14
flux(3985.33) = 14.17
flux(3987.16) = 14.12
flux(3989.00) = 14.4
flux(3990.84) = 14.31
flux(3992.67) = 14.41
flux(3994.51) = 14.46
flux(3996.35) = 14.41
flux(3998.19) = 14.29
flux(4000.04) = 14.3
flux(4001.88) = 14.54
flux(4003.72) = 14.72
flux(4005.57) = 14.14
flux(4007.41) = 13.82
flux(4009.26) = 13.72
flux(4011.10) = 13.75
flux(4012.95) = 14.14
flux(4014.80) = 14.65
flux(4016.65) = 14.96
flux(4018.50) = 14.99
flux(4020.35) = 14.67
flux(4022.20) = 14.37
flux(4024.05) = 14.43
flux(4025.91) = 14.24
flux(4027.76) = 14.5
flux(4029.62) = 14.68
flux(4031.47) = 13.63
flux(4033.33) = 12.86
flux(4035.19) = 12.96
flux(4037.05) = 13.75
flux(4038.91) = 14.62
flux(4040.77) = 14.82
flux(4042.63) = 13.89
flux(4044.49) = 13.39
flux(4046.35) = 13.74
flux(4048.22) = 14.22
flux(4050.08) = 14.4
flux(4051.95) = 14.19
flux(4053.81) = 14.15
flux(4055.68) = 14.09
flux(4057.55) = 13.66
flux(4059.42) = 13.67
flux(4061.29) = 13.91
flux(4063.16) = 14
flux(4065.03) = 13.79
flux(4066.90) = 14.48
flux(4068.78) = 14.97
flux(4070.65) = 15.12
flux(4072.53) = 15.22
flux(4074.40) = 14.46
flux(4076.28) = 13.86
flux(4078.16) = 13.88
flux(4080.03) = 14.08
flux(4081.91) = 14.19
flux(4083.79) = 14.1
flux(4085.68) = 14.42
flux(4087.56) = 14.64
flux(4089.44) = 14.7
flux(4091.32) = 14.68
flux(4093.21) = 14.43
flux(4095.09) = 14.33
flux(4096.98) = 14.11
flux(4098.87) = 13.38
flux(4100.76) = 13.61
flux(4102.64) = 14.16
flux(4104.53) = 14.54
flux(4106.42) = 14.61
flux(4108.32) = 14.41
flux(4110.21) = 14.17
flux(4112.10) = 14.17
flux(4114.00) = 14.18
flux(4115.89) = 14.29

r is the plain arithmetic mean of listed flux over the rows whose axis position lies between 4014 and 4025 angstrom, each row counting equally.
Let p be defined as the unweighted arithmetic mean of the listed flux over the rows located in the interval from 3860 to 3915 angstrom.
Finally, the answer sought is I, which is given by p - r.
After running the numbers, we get -0.7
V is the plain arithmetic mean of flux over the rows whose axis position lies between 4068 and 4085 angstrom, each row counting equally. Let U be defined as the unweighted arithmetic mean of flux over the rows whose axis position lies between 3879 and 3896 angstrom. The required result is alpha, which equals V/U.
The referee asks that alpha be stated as 1.09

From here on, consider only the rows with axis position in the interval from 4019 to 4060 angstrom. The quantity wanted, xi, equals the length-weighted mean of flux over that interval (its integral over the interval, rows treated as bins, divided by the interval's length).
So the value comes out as 14.1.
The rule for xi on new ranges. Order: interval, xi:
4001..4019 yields 14.3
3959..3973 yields 12.2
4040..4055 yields 14.1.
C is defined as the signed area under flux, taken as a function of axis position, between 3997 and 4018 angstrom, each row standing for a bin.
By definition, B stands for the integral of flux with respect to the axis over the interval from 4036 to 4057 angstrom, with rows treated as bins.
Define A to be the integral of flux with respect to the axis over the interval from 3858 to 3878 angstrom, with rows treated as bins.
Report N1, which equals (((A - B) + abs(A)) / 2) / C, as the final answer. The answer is 0.51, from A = 302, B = 296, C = 300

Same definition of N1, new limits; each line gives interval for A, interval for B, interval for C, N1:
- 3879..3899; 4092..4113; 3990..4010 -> 0.42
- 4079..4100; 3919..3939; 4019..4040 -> 0.62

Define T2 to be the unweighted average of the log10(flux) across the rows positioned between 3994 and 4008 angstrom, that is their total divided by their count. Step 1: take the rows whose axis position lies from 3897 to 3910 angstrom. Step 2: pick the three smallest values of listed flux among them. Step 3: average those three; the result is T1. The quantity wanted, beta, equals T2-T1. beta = -11.3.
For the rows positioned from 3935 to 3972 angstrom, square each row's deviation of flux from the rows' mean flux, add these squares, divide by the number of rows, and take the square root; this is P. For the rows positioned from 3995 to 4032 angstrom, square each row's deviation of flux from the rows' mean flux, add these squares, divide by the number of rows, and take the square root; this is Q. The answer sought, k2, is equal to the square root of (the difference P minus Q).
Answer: 0.41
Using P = 0.55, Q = 0.38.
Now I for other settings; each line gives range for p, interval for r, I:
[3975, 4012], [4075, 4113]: -0.2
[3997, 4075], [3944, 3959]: 1.3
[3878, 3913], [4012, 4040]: -0.9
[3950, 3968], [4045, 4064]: -1.4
